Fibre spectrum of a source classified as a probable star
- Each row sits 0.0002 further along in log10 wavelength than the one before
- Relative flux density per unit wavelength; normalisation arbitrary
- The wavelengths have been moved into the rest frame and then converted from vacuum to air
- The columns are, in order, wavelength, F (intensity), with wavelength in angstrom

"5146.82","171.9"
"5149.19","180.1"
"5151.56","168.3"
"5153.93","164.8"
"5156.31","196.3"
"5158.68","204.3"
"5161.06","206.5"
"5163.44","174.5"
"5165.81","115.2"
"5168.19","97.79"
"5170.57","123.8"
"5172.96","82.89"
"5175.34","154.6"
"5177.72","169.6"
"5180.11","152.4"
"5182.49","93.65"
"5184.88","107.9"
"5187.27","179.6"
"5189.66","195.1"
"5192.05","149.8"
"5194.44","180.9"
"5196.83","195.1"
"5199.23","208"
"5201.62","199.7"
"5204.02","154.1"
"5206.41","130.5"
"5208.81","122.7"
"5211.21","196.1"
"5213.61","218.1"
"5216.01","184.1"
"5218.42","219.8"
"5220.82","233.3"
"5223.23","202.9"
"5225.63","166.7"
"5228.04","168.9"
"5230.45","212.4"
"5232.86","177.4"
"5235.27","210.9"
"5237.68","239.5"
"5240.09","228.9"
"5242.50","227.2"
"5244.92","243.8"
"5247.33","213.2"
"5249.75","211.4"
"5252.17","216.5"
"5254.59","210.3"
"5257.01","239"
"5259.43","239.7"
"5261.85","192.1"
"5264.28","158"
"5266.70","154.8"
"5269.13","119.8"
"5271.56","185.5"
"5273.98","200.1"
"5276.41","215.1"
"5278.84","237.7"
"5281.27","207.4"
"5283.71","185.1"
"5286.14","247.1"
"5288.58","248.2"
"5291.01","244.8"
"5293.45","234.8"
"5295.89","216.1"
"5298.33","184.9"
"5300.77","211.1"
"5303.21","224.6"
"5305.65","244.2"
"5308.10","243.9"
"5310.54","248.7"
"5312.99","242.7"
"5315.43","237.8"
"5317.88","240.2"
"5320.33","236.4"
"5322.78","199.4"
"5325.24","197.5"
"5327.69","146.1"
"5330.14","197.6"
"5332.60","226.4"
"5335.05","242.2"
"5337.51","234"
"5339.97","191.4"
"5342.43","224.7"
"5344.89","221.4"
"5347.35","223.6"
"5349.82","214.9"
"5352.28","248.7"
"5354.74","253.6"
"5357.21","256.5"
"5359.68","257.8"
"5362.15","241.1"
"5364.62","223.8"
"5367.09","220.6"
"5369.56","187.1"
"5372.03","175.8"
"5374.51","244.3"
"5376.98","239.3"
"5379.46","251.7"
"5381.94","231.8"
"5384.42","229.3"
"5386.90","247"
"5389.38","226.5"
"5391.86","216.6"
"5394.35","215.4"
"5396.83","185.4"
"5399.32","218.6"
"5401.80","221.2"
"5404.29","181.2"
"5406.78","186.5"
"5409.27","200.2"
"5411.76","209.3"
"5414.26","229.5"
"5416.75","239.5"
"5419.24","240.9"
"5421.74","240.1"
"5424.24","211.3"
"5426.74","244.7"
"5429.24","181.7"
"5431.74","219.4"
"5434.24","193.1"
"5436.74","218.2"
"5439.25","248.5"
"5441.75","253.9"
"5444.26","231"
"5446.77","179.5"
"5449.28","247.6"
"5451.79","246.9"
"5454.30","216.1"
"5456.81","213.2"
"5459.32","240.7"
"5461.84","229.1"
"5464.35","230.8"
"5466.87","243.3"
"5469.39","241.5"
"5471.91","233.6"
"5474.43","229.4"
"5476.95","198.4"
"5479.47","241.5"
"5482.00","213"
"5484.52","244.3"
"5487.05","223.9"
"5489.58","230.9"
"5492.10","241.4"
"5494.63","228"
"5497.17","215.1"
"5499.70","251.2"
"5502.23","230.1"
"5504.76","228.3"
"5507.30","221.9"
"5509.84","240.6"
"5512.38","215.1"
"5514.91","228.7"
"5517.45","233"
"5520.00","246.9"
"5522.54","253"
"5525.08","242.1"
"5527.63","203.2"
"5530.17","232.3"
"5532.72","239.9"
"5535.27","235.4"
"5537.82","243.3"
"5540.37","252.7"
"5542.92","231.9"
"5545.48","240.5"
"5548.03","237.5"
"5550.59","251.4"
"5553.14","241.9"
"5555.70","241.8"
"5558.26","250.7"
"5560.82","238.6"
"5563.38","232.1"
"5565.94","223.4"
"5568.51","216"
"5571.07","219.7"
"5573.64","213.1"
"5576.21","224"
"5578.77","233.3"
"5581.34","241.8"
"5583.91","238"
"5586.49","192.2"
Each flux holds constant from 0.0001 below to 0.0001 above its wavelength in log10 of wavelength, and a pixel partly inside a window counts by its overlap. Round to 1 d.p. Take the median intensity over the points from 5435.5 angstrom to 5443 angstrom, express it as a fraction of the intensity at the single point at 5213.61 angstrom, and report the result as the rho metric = 1.1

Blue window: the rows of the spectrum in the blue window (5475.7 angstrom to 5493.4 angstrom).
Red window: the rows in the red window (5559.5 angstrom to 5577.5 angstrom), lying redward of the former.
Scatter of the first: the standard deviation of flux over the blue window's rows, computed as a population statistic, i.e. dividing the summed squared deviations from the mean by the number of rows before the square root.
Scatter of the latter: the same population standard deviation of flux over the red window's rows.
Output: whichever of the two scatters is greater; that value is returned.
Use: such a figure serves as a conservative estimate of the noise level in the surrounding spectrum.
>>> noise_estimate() 16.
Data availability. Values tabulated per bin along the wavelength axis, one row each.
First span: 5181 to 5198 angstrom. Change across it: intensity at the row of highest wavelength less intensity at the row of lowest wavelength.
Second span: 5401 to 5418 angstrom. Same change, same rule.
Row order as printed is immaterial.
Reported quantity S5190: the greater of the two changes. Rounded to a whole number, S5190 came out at 101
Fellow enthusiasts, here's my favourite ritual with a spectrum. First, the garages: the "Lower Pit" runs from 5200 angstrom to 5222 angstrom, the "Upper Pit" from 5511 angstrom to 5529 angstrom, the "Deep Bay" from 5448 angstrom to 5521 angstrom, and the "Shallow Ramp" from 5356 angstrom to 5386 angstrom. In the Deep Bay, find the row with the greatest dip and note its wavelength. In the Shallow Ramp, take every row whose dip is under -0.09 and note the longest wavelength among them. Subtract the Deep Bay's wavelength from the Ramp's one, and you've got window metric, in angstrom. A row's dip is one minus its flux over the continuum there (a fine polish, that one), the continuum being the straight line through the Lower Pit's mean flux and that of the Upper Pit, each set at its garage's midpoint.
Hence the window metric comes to -95.0 angstrom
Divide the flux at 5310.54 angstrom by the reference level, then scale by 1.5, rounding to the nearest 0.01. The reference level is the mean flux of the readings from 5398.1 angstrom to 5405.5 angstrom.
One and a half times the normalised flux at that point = 1.80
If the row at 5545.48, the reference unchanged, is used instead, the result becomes 1.74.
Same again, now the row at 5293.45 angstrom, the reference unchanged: 1.70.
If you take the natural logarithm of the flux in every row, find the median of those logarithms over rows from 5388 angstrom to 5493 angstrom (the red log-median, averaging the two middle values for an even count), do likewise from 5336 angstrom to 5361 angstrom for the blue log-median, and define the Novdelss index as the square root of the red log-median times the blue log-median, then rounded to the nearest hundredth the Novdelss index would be 5.43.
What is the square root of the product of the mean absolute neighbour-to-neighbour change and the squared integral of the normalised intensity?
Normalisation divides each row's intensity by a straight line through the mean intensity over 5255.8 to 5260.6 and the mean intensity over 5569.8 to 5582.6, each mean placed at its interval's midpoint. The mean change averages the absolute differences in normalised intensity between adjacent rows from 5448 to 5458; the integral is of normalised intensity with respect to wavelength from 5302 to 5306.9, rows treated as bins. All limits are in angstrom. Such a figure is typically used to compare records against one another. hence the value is 1.1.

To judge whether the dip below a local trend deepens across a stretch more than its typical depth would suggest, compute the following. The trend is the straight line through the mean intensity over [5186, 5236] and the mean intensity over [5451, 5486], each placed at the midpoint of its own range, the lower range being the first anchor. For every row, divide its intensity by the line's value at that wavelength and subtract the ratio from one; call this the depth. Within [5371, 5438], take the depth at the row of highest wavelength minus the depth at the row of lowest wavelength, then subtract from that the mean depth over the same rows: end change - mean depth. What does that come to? -0.15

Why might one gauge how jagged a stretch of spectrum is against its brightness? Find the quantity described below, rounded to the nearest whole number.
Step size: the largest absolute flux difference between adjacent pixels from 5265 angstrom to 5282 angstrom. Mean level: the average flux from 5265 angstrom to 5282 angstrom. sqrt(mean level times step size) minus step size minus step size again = -20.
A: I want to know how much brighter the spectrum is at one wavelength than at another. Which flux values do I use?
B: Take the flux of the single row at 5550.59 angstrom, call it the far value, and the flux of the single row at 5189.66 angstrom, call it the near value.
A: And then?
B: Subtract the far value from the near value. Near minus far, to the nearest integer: -56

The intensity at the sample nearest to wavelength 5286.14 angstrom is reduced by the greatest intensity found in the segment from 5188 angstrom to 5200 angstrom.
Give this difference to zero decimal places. 39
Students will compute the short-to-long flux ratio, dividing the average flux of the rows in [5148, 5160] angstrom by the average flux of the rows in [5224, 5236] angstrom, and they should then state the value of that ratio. 0.98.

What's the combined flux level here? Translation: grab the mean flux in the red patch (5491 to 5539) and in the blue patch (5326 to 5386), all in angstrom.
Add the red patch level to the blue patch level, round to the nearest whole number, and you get 457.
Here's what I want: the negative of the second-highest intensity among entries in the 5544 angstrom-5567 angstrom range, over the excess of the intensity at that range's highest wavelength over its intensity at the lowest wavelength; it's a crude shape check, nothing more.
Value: 15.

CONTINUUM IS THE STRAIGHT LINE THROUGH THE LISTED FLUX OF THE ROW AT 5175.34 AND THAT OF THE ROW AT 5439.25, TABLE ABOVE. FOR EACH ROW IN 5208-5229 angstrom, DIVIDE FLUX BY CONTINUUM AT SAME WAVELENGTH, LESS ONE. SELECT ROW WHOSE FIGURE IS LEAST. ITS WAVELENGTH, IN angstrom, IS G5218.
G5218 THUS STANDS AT 5208.81 angstrom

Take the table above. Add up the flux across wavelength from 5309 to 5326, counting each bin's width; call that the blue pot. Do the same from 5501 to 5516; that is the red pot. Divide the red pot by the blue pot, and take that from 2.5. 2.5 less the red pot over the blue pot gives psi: 1.6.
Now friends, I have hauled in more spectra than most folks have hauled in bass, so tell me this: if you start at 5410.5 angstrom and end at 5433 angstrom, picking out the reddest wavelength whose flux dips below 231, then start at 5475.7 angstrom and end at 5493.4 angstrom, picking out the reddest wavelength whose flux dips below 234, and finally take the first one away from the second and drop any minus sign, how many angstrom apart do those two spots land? 57.8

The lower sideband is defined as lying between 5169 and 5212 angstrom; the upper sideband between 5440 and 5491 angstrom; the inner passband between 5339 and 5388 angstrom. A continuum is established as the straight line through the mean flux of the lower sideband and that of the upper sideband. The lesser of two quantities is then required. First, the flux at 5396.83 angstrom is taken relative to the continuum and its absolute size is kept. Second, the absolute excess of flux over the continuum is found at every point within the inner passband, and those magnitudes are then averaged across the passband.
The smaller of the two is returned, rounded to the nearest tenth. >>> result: 25.5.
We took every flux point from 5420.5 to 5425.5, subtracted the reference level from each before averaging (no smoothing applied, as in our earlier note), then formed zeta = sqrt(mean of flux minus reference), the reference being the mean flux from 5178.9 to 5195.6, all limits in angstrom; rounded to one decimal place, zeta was 8.6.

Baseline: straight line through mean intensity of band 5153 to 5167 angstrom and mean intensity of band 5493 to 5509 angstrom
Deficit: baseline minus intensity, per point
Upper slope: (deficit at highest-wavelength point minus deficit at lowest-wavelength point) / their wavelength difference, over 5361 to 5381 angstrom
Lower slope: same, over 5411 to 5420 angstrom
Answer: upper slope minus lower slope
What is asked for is 3.6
